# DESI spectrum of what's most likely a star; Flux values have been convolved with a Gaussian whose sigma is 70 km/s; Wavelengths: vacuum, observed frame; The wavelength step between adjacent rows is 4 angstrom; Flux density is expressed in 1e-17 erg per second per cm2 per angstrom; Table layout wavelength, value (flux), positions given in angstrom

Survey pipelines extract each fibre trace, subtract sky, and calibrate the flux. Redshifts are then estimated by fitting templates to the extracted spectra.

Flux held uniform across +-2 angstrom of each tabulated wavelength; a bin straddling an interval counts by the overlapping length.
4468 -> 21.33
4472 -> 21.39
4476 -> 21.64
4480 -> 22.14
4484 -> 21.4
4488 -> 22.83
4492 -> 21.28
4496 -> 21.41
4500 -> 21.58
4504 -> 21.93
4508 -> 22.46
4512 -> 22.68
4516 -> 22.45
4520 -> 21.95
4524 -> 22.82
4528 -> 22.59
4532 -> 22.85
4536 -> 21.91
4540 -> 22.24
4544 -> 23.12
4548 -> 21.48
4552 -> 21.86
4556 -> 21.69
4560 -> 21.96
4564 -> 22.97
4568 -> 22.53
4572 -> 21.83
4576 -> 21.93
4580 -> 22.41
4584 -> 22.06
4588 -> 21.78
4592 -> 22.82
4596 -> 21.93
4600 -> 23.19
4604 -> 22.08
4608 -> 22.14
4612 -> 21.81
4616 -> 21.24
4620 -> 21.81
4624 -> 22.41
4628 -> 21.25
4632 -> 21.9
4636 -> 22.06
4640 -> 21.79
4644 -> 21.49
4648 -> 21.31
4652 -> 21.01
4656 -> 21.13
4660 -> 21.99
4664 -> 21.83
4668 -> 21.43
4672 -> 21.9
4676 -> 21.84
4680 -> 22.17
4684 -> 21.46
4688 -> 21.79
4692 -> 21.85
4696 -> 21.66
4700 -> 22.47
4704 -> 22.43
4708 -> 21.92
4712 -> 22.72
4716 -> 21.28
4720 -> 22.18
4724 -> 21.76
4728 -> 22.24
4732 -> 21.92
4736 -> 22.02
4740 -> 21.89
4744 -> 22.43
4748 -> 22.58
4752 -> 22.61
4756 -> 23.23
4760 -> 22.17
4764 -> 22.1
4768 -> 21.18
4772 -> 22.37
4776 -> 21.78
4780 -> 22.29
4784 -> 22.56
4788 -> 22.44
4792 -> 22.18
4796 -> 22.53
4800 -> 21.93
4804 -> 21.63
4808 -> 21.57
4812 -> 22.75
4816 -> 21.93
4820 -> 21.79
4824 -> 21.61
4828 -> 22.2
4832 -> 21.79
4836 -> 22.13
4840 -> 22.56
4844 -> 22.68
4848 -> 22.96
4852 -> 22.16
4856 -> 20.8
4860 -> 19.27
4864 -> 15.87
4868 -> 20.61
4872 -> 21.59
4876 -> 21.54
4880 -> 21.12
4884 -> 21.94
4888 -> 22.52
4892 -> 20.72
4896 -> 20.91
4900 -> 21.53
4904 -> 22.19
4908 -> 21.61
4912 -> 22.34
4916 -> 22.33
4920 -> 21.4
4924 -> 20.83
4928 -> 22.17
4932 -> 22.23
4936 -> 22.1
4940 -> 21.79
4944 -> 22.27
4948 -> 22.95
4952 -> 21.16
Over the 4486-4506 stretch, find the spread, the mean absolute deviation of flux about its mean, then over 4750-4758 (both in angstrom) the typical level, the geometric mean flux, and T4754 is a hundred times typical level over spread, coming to 4991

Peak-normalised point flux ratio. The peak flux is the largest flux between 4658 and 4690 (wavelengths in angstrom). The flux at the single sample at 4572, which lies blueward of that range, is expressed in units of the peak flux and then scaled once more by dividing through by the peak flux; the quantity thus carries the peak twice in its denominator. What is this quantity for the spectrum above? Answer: 0.0444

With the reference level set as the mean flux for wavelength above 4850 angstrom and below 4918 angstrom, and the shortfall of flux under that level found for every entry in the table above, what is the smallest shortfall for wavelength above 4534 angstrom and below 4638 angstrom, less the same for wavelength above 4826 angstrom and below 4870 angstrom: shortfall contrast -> -0.23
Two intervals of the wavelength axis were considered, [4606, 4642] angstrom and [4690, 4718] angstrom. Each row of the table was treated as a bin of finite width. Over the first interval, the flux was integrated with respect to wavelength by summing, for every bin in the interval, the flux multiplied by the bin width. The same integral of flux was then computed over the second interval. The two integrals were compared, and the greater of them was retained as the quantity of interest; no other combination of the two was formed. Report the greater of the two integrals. 786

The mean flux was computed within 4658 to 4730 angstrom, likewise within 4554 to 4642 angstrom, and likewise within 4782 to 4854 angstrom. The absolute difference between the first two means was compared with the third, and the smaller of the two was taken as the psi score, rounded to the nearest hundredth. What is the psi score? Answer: 0.13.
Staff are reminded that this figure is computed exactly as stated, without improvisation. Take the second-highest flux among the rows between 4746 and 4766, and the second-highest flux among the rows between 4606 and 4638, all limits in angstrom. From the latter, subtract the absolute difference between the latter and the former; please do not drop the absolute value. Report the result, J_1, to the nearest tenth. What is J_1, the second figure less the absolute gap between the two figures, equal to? 21.7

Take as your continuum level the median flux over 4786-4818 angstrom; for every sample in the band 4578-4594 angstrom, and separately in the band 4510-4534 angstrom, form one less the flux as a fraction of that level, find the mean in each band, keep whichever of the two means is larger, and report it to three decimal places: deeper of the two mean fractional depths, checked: -0.010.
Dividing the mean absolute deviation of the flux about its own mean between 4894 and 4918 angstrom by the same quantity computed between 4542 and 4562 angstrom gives 1.1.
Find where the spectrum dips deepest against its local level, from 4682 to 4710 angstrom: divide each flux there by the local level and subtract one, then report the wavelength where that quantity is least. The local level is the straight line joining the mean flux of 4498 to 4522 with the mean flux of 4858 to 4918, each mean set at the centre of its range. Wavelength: 4684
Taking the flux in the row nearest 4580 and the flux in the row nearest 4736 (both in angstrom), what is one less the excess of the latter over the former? 1.4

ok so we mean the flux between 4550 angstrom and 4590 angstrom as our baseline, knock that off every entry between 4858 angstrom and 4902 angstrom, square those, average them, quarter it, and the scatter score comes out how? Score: 1.24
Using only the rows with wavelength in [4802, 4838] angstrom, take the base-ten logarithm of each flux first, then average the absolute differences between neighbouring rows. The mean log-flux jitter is 0.0091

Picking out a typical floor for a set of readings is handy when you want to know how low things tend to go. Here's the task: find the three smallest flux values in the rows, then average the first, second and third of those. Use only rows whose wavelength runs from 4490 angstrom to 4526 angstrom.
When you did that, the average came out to 21.4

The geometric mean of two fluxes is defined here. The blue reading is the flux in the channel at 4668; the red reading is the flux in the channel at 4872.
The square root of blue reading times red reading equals 21.5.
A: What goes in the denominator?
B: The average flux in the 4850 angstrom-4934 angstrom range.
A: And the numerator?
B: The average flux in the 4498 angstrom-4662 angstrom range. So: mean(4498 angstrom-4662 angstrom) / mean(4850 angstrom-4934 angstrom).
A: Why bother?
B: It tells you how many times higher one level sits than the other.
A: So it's 1.04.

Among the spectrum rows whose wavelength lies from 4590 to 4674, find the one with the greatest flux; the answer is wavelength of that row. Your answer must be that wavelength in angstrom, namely 4600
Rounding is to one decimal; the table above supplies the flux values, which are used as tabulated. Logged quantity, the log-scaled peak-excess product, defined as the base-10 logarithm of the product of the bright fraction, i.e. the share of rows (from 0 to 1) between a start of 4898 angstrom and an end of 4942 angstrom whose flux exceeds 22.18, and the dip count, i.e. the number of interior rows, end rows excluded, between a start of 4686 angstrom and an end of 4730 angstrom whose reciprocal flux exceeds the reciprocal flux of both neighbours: 0.2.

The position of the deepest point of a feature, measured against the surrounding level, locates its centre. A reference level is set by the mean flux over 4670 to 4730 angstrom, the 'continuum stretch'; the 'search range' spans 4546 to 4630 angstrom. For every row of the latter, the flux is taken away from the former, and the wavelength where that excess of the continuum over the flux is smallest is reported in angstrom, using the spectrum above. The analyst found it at 4600 angstrom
